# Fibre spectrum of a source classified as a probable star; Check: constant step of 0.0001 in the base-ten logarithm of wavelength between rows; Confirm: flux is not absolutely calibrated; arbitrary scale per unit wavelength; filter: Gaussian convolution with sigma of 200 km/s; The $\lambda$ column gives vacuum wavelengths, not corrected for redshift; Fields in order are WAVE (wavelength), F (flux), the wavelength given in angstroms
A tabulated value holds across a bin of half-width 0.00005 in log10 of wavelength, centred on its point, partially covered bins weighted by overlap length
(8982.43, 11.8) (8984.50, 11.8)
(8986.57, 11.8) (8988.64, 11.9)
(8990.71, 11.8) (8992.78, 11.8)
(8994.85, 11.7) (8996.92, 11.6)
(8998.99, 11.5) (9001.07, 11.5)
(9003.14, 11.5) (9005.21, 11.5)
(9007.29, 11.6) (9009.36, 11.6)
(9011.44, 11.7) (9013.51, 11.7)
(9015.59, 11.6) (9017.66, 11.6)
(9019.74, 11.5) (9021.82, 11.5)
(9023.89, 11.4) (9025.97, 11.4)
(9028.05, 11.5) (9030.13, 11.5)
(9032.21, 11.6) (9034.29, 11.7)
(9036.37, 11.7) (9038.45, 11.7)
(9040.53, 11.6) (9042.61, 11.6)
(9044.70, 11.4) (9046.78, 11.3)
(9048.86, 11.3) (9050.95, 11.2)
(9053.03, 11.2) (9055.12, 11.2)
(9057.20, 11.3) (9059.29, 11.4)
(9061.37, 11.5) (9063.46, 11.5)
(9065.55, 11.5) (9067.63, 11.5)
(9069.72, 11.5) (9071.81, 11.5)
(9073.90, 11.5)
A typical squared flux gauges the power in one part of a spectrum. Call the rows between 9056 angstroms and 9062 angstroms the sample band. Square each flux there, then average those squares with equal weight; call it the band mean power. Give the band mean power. 130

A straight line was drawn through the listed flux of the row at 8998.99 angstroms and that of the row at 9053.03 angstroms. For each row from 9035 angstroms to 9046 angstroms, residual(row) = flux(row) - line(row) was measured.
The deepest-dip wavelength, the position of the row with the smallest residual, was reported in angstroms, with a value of 9044.70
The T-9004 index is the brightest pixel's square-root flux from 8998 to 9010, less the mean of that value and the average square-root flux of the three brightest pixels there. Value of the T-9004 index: 0.0025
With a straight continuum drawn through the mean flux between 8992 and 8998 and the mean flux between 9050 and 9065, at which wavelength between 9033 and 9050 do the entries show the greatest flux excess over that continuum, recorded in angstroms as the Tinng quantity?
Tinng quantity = 9038.45 angstroms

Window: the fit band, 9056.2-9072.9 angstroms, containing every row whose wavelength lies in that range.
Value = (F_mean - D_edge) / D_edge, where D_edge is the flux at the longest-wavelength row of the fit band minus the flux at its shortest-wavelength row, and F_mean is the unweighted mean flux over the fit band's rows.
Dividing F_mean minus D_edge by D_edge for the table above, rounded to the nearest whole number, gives 56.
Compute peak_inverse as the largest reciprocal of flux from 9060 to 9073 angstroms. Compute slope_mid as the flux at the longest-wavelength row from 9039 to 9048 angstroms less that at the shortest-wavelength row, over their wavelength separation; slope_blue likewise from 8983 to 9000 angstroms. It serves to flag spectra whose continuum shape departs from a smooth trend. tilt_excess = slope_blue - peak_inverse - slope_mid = -0.060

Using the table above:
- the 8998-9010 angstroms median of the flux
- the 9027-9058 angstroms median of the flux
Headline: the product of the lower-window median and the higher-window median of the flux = 132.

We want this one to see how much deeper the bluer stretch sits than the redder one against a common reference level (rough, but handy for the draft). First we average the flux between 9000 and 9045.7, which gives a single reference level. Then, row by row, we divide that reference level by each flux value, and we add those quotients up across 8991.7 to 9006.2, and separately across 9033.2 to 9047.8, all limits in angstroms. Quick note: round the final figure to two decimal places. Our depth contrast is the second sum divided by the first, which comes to 1.00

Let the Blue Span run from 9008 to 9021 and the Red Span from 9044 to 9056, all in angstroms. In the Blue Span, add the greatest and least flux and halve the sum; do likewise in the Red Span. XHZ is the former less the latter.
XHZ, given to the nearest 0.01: 0.30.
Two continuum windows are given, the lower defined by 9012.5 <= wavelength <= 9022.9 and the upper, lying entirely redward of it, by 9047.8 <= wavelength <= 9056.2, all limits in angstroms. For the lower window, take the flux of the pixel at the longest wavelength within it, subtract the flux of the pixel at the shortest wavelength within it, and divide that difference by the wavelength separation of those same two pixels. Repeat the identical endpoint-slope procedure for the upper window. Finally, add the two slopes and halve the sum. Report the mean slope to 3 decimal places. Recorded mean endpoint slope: -0.020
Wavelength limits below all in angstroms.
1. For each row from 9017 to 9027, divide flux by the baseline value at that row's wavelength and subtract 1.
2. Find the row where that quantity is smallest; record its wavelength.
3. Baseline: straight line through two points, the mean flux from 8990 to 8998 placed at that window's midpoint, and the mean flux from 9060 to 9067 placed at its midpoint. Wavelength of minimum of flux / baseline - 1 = 9023.89 angstroms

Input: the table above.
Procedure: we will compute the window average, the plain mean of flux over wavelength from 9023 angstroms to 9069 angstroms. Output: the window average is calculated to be 11.5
